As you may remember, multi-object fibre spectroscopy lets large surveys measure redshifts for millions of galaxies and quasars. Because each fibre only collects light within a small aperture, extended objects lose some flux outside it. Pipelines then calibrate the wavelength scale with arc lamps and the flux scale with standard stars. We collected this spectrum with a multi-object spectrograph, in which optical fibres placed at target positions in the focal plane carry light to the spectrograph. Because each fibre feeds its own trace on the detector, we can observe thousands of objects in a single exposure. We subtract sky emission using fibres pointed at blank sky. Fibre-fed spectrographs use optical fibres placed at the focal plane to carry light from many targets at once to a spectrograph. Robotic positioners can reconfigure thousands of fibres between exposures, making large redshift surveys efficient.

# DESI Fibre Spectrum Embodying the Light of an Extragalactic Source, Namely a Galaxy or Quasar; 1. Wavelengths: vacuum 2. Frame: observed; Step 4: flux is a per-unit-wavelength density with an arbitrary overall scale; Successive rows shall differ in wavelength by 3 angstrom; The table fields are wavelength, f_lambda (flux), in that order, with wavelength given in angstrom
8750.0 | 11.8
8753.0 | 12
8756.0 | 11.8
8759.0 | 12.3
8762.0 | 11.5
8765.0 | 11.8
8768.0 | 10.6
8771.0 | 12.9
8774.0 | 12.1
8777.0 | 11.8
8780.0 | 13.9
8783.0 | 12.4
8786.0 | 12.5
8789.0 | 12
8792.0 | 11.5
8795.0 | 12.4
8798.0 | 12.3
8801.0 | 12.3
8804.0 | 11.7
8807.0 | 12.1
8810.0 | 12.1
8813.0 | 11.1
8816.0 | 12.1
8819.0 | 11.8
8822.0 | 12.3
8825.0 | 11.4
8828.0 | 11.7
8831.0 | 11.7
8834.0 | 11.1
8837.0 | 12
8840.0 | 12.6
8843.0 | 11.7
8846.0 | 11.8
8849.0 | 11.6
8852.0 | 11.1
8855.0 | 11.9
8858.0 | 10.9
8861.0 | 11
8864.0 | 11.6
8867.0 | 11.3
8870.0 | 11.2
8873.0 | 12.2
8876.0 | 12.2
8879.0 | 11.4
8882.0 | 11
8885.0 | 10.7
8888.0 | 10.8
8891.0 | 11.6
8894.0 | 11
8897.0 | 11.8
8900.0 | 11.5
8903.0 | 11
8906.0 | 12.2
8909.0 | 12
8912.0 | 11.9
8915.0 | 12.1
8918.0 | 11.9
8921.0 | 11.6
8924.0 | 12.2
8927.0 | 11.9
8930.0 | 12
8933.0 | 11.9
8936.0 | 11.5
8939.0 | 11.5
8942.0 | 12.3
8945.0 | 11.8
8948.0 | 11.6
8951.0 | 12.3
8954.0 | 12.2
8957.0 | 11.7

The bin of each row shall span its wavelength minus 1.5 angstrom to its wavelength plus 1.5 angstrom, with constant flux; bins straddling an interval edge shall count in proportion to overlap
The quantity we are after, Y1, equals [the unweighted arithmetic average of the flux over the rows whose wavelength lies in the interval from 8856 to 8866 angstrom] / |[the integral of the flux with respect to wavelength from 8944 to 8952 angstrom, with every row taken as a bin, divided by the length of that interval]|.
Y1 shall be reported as 0.94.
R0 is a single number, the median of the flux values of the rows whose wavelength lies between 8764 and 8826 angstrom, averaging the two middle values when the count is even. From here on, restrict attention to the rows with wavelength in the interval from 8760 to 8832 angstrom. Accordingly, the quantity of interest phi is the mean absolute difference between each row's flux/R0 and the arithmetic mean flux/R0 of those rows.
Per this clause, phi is 0.0372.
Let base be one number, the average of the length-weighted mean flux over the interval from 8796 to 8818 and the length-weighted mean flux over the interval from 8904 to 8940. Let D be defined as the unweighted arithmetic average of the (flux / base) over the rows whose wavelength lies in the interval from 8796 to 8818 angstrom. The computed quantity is 1.00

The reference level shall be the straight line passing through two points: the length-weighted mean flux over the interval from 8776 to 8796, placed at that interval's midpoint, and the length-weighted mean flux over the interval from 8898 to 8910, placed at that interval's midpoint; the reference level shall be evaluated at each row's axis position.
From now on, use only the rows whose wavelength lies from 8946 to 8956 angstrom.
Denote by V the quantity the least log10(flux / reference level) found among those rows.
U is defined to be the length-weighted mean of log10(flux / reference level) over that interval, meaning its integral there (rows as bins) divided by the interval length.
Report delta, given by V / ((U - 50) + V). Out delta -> -0.0001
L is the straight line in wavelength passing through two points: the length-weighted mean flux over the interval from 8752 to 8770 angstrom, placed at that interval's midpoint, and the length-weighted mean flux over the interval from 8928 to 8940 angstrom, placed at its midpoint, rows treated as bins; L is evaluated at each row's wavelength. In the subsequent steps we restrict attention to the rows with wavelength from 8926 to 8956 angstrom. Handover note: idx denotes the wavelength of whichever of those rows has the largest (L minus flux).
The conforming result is 8939.0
